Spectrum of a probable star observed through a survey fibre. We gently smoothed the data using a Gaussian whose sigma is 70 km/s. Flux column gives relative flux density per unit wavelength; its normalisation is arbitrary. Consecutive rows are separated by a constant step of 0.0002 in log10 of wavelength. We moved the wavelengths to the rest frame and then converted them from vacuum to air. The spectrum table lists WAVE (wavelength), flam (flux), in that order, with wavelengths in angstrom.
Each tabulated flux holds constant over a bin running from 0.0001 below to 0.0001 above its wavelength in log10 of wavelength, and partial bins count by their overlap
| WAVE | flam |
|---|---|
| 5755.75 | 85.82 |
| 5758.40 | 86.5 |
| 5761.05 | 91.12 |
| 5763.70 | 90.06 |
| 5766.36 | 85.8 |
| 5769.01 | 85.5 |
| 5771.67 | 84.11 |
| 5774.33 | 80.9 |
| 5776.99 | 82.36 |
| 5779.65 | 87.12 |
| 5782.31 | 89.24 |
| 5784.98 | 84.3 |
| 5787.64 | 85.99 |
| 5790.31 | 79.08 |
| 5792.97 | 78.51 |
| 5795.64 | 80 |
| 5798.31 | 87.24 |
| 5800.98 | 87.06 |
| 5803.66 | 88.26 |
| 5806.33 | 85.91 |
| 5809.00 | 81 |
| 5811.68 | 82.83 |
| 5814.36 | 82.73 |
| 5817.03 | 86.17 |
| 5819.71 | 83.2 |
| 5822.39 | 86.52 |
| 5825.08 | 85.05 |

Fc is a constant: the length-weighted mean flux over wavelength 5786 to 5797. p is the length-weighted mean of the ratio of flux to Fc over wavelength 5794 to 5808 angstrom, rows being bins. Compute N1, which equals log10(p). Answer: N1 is 0.023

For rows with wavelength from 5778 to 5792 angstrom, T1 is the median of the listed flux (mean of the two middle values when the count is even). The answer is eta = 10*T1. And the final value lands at 860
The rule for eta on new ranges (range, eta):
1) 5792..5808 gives 865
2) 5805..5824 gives 832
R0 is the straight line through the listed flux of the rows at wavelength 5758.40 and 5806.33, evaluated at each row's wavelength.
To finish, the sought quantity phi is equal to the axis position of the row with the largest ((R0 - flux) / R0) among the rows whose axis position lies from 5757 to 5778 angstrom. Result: 5774.33 angstrom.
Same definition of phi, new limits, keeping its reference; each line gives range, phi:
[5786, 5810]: 5792.97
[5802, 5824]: 5809.00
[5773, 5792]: 5790.31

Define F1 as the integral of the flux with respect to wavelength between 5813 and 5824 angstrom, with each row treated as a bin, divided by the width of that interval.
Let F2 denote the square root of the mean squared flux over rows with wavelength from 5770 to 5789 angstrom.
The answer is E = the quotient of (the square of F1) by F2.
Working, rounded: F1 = 84.6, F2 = 84.9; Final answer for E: 84.4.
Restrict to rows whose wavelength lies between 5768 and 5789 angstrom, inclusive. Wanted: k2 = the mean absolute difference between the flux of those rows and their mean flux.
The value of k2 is 2.0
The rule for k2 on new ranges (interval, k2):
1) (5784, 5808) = 3.2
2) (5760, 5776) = 2.9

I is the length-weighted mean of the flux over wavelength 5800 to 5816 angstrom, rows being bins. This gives 84.6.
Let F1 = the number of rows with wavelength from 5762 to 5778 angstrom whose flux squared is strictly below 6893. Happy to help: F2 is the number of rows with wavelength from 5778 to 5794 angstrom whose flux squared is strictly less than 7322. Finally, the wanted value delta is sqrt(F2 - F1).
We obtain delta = 1.0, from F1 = 2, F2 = 3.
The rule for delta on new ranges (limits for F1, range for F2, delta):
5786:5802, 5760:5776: 0.0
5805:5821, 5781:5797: 1.0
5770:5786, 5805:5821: 1.4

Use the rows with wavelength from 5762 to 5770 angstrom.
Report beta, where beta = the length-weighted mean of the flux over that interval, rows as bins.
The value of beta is 87.4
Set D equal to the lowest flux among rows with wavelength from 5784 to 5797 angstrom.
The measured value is 78.51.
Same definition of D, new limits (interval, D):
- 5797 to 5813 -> 81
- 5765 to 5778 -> 80.9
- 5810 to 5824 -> 82.73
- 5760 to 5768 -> 85.8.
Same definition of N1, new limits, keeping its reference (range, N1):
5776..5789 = 0.025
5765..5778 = 0.014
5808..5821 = 0.012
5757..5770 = 0.035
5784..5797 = 0.003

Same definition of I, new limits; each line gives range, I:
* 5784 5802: 83.1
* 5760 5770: 88.2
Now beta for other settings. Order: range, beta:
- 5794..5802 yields 84.4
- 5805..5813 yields 83.2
